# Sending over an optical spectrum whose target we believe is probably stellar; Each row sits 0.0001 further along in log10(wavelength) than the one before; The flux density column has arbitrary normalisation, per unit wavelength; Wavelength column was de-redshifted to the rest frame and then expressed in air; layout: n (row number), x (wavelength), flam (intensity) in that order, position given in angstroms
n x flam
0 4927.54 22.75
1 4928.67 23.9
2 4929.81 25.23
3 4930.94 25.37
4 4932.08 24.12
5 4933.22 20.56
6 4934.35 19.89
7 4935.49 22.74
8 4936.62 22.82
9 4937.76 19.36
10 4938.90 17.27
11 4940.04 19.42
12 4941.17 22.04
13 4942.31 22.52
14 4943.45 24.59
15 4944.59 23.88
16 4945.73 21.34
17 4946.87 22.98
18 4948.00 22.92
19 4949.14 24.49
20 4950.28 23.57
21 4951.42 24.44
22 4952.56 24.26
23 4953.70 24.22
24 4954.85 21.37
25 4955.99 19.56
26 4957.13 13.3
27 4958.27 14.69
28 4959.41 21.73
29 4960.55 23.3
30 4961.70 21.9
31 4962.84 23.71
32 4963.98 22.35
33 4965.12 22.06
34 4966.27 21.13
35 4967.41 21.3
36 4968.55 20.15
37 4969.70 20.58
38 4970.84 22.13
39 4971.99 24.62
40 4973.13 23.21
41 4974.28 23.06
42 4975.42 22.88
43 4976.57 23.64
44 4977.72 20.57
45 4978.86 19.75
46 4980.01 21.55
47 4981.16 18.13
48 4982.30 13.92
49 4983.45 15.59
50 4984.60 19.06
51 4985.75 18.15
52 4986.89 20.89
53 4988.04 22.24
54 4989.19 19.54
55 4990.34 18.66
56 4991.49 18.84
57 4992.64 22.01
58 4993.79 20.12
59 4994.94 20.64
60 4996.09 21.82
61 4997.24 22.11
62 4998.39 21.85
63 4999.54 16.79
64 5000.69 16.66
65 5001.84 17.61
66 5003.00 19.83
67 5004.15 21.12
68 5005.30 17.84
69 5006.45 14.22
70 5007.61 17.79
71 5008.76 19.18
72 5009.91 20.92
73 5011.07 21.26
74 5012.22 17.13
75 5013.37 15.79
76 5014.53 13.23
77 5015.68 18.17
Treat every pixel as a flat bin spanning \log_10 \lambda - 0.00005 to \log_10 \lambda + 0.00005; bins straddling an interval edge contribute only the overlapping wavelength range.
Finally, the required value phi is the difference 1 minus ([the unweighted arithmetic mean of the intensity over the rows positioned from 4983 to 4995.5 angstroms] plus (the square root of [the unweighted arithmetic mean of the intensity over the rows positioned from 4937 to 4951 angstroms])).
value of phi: -23.3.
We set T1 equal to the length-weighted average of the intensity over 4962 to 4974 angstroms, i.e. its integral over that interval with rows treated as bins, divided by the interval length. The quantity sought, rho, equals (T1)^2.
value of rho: 491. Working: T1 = 22.1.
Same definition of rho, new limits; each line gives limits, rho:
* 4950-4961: 439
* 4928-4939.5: 489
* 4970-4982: 473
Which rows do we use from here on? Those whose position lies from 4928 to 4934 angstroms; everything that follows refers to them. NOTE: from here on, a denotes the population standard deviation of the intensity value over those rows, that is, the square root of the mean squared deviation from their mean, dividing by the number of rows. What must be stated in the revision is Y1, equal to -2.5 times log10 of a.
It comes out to -0.6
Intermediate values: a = 1.7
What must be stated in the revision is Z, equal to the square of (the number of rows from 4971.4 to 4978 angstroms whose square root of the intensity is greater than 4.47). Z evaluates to 36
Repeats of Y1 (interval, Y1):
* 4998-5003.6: -0.8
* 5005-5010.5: -0.9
